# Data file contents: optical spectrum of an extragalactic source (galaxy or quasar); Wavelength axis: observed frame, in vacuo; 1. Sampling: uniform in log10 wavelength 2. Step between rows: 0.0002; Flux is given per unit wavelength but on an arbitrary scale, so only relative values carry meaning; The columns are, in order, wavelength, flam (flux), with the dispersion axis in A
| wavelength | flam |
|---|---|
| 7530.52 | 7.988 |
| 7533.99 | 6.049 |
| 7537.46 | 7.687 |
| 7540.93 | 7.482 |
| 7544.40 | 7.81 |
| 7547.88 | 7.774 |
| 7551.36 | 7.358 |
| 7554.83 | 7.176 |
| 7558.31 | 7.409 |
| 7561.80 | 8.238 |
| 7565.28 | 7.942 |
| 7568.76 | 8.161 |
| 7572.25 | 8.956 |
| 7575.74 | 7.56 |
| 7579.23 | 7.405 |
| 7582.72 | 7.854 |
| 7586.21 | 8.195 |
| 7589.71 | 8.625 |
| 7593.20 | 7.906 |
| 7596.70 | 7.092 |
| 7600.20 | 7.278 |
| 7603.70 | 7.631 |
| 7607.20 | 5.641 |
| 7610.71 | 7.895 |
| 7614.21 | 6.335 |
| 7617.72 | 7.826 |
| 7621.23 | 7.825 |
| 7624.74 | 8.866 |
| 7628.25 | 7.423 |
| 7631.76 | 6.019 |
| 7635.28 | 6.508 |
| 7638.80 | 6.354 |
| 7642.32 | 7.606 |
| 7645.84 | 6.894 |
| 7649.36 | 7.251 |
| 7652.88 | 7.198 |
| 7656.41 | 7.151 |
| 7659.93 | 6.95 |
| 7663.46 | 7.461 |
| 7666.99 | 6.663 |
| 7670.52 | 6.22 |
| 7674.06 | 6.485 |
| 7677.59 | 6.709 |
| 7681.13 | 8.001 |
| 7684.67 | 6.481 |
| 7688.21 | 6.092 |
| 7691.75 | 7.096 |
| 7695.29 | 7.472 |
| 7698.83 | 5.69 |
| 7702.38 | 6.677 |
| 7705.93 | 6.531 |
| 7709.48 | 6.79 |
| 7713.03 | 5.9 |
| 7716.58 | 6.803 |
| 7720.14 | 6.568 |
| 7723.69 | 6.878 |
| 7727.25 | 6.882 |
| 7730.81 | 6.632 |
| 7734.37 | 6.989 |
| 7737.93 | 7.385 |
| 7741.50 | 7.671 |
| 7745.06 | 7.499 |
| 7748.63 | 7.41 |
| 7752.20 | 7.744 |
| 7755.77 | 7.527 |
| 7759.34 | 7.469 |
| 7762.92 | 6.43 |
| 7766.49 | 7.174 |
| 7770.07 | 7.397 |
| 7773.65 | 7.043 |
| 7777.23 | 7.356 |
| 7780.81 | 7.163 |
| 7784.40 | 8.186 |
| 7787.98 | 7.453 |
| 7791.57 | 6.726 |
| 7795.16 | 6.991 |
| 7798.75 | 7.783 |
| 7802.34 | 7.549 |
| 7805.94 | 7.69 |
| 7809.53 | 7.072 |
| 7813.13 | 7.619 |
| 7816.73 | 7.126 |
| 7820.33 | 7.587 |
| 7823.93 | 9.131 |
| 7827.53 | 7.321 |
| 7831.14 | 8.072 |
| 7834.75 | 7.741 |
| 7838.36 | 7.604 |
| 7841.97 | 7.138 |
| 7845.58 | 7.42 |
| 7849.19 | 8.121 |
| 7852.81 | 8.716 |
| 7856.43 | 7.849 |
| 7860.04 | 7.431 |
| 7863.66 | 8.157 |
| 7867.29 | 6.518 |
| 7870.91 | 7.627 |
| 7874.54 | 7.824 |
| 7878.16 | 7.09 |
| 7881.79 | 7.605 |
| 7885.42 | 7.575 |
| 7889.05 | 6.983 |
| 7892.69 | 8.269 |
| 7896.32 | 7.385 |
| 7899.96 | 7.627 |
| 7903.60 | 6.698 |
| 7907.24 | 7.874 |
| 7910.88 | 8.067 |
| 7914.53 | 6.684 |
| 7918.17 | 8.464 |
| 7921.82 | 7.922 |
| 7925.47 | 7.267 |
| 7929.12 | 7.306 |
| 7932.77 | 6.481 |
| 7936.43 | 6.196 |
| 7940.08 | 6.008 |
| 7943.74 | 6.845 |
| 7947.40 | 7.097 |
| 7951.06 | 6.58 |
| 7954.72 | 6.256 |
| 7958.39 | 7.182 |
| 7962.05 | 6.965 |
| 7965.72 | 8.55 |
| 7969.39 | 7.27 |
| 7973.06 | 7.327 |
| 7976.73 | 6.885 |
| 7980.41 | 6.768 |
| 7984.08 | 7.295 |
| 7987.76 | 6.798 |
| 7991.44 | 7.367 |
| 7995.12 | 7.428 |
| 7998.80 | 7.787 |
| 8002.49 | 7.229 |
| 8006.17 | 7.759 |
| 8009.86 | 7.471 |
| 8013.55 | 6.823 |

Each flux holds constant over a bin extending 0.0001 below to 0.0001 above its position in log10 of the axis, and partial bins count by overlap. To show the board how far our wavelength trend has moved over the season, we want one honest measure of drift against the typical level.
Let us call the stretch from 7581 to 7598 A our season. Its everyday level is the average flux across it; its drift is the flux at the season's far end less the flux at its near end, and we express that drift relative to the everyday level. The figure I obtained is -0.10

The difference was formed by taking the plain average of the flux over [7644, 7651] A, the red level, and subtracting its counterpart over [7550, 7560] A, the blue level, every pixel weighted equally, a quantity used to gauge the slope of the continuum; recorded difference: -0.24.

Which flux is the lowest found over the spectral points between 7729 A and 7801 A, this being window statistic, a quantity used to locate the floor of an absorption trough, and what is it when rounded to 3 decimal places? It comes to 6.430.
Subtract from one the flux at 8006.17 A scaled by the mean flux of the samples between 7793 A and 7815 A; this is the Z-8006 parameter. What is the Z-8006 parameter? -0.04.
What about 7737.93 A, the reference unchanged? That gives 0.01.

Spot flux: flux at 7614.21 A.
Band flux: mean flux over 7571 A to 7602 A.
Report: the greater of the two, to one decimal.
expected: 7.9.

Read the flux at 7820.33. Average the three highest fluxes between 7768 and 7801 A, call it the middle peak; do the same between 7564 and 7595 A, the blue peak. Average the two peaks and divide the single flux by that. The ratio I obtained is 0.925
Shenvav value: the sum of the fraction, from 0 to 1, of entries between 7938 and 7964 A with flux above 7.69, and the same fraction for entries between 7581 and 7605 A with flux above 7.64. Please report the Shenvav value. 0.57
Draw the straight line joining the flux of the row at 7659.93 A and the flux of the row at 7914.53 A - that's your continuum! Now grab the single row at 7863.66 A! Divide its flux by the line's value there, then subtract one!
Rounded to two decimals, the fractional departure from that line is 0.21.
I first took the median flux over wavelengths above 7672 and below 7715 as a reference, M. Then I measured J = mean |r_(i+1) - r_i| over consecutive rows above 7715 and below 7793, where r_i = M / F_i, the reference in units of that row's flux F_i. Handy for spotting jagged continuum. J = 0.049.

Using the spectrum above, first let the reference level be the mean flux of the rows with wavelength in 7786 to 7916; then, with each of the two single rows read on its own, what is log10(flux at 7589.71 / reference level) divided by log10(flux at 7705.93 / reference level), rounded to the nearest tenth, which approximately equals -0.9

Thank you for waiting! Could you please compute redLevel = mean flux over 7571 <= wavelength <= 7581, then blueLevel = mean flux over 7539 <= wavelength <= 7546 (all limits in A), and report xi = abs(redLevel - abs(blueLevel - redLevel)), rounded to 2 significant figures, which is 7.6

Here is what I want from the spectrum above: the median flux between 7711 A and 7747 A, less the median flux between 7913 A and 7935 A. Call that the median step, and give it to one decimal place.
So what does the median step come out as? -0.4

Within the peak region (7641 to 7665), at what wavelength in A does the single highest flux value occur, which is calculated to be 7642.32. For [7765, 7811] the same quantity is 7784.40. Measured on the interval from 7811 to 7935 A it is 7823.93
